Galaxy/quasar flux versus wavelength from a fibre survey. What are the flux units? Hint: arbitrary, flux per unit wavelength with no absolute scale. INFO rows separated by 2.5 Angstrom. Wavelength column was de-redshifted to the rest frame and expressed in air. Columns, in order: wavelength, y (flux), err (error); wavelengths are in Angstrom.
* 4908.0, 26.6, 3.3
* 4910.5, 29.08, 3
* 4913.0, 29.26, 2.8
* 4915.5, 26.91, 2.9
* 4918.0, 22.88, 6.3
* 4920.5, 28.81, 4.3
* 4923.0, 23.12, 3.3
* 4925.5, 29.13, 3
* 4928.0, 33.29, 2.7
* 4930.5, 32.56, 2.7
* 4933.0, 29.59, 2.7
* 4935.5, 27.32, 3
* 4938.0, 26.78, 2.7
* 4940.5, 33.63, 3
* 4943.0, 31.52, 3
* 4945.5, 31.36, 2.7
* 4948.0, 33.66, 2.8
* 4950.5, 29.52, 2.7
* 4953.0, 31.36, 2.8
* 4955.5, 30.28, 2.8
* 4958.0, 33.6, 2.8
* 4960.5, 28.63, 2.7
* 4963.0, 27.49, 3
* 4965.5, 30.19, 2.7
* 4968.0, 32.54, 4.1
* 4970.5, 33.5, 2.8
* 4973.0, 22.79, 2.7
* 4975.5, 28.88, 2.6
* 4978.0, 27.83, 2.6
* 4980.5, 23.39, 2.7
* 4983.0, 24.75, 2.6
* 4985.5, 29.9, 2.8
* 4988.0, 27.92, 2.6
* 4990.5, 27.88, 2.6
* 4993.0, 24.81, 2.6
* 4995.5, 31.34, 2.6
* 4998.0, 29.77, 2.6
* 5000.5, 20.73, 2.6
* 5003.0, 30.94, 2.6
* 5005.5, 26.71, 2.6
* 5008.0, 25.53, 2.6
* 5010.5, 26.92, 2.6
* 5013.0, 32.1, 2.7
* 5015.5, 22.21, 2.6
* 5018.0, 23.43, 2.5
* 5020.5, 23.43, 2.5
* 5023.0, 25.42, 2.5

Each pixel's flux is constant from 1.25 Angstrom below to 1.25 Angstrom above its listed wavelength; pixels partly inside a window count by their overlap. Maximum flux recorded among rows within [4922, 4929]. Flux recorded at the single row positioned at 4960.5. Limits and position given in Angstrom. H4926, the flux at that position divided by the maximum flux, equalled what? 0.86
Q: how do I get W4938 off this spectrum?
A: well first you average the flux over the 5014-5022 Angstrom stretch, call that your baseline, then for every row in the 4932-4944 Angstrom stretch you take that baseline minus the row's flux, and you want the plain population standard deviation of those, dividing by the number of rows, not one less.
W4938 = 2.57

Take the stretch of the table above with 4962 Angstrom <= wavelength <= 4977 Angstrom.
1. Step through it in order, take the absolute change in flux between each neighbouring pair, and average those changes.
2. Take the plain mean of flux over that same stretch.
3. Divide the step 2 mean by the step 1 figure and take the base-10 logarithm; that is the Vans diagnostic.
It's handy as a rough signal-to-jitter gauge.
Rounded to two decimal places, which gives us 0.81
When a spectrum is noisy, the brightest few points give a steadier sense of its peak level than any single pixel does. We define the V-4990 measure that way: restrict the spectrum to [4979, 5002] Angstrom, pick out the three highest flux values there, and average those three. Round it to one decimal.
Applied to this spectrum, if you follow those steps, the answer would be 30.3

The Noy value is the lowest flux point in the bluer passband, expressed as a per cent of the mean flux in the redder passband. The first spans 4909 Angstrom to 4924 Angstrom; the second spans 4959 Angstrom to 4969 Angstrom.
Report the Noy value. 77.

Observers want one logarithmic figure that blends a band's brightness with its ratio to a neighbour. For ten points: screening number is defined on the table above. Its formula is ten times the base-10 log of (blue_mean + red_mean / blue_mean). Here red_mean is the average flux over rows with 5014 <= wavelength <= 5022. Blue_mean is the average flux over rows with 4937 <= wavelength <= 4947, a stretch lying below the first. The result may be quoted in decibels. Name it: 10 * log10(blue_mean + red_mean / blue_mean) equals 15.0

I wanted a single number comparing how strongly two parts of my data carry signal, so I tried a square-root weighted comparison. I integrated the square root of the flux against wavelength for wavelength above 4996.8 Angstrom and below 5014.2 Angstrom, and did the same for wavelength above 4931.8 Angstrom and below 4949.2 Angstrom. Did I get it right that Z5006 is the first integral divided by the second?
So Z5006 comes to 0.948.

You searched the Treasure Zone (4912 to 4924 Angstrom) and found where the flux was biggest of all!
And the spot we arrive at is 4913.0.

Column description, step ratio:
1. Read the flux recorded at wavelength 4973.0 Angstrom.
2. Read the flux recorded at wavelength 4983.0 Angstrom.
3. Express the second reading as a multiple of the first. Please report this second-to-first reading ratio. 1.1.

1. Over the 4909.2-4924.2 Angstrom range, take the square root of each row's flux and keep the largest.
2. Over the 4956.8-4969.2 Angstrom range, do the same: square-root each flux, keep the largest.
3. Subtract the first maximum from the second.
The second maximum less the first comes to 0.4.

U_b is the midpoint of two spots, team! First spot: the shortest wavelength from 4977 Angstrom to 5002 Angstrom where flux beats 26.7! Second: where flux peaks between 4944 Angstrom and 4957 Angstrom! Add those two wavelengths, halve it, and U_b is 4963.0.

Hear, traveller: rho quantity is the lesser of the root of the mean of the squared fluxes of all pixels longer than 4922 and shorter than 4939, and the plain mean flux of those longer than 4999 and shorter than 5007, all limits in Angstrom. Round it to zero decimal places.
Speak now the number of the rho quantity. 26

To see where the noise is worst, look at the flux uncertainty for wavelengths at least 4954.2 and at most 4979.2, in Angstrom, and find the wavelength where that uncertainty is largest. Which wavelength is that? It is 4968.0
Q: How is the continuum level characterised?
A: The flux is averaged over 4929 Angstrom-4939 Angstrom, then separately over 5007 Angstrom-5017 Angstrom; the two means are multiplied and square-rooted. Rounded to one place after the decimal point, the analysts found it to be 27.9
